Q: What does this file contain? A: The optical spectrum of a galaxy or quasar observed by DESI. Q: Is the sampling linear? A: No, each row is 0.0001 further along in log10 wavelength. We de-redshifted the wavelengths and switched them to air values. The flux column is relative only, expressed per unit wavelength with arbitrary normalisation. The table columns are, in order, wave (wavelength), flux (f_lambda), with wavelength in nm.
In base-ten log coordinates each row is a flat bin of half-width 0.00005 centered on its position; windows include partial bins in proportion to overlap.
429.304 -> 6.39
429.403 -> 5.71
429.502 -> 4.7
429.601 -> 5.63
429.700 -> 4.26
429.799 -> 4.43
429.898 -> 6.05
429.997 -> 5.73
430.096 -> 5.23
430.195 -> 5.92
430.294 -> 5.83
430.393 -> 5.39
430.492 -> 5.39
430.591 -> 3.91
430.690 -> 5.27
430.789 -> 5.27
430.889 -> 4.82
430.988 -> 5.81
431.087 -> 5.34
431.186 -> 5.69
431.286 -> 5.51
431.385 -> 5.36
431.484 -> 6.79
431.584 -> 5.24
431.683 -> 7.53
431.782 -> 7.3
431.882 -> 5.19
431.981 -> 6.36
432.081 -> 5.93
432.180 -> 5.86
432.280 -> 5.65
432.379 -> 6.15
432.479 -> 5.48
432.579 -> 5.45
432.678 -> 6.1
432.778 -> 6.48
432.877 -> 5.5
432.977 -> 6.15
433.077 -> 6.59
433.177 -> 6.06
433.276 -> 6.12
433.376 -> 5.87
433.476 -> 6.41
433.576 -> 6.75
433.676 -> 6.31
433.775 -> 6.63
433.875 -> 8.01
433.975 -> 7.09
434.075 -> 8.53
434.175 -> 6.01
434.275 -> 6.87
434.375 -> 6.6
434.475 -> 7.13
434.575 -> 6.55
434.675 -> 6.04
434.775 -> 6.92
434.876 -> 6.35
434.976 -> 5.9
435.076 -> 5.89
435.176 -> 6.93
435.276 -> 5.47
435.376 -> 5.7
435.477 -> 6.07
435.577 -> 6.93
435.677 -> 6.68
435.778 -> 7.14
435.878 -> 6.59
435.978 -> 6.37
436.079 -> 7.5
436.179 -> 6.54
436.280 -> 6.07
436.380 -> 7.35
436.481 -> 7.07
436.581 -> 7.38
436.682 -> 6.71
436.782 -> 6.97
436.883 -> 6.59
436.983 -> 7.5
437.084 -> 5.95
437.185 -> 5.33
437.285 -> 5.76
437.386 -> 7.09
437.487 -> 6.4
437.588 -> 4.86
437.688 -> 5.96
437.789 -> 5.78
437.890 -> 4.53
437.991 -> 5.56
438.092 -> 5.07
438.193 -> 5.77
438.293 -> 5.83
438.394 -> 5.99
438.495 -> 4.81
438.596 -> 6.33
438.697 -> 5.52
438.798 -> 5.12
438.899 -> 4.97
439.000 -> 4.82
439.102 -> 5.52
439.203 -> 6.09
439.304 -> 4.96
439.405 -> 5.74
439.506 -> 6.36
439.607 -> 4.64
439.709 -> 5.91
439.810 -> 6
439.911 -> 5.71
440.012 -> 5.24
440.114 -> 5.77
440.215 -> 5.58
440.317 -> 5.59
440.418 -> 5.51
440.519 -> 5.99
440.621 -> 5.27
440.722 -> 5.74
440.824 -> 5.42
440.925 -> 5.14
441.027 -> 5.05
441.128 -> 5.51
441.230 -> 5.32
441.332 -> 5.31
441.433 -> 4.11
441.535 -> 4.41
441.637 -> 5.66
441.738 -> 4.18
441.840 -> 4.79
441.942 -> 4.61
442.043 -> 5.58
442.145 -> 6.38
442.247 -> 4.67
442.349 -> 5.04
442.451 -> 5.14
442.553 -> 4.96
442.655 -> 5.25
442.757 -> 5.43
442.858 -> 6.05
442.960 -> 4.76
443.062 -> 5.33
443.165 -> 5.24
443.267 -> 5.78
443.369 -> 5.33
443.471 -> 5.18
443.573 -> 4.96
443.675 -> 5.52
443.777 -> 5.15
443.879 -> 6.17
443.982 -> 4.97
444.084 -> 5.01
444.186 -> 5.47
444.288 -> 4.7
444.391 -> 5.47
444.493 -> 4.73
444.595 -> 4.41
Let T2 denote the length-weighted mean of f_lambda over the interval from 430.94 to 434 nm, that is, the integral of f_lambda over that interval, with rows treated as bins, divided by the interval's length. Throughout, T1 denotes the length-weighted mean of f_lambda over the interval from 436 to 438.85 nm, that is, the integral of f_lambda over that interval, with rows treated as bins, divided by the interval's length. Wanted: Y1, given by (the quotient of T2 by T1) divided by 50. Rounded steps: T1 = 6.12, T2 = 6.1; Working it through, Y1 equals 0.0201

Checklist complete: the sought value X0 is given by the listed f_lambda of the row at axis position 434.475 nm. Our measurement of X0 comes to 7.13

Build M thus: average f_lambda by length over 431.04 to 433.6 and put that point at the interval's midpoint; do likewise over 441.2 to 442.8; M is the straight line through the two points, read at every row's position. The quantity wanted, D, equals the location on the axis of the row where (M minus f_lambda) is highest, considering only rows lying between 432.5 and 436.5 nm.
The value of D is 432.579 nm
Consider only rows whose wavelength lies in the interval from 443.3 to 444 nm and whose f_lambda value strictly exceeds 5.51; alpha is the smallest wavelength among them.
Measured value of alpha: 443.675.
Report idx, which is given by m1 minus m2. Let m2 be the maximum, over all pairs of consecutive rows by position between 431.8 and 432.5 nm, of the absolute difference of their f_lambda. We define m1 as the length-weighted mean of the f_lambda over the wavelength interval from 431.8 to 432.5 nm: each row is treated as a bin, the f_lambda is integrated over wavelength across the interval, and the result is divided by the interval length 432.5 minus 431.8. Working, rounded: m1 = 5.9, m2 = 1.17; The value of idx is 4.7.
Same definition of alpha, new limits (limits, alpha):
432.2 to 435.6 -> 432.280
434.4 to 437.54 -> 434.475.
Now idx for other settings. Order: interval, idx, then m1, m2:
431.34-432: 4.0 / 6.3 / 2.29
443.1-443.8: 4.8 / 5.3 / 0.56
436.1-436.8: 5.6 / 6.9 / 1.28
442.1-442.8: 3.5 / 5.3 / 1.71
